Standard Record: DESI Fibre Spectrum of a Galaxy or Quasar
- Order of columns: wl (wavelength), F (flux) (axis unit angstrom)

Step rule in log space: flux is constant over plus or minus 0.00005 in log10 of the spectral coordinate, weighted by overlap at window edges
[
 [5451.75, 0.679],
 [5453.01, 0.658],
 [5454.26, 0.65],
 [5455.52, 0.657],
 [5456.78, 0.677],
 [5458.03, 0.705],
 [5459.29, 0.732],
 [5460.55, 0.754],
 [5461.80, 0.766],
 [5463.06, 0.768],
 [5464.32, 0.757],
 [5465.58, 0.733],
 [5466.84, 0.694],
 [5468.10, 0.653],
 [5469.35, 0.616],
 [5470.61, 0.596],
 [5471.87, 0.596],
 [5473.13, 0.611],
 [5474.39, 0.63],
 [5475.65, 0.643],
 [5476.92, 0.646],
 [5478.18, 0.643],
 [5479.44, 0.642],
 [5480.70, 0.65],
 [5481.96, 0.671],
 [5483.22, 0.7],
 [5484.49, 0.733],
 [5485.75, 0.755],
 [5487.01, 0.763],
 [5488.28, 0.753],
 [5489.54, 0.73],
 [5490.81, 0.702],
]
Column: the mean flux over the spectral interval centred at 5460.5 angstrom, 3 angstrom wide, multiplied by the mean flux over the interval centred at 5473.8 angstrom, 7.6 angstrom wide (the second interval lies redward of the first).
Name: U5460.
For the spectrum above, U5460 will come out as 0.466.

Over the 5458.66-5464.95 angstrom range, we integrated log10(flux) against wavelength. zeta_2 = -0.77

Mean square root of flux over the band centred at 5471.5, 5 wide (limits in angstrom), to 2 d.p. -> 0.78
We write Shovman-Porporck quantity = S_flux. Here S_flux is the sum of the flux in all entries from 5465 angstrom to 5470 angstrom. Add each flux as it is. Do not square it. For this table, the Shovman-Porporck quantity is 2.70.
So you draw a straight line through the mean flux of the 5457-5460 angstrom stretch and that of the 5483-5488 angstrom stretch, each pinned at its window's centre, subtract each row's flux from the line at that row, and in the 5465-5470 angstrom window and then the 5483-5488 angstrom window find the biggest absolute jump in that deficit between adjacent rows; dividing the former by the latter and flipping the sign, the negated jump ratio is -1.3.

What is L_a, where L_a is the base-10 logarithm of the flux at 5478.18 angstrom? -0.19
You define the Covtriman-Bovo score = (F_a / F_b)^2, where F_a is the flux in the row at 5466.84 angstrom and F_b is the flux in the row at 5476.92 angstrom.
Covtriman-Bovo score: 1.15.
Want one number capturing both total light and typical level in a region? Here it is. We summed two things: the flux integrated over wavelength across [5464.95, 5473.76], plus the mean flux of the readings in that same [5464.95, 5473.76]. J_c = 6.31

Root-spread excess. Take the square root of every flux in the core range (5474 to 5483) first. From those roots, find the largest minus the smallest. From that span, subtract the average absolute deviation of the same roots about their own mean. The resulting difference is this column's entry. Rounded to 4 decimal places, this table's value 0.0204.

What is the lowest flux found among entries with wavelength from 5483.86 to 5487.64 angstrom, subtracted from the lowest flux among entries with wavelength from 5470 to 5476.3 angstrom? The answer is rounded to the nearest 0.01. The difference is -0.14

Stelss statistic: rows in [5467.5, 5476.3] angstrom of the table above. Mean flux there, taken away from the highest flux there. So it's 0.0323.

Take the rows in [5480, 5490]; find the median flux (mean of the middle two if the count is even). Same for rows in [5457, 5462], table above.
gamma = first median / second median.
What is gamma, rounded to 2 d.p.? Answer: 0.98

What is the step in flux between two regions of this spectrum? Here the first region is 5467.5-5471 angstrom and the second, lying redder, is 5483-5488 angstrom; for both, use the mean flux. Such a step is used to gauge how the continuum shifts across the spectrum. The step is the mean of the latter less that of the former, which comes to 0.12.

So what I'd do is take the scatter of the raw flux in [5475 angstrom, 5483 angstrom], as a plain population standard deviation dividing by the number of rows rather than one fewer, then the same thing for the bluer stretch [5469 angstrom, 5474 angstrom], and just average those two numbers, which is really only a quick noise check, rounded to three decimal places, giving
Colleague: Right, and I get 0.010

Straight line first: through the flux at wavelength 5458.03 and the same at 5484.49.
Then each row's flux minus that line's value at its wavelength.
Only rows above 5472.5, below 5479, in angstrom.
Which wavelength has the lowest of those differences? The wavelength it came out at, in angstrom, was 5473.13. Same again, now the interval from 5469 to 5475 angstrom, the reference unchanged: 5471.87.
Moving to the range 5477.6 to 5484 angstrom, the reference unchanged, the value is 5479.44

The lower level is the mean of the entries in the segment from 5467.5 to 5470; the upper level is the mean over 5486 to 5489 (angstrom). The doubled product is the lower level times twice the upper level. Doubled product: 0.96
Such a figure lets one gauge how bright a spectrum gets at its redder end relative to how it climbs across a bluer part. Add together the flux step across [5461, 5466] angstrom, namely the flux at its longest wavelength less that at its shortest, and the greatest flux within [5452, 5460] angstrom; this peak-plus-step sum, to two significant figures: 0.70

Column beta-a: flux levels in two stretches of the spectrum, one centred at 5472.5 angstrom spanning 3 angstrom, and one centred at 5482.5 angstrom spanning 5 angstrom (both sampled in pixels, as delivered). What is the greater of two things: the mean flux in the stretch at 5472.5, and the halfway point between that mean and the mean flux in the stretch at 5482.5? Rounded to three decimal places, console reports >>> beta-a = 0.646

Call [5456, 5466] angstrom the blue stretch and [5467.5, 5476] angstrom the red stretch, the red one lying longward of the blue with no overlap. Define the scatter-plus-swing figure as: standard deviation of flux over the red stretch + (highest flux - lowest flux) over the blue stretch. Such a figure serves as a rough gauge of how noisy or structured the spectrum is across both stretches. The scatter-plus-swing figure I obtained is 0.11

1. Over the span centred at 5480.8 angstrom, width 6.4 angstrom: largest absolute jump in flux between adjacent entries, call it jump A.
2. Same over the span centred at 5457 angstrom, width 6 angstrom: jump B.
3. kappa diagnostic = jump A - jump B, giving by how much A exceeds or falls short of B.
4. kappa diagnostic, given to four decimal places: 0.0010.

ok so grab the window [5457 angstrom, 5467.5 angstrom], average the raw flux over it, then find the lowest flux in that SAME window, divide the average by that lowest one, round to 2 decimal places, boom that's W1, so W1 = 1.06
